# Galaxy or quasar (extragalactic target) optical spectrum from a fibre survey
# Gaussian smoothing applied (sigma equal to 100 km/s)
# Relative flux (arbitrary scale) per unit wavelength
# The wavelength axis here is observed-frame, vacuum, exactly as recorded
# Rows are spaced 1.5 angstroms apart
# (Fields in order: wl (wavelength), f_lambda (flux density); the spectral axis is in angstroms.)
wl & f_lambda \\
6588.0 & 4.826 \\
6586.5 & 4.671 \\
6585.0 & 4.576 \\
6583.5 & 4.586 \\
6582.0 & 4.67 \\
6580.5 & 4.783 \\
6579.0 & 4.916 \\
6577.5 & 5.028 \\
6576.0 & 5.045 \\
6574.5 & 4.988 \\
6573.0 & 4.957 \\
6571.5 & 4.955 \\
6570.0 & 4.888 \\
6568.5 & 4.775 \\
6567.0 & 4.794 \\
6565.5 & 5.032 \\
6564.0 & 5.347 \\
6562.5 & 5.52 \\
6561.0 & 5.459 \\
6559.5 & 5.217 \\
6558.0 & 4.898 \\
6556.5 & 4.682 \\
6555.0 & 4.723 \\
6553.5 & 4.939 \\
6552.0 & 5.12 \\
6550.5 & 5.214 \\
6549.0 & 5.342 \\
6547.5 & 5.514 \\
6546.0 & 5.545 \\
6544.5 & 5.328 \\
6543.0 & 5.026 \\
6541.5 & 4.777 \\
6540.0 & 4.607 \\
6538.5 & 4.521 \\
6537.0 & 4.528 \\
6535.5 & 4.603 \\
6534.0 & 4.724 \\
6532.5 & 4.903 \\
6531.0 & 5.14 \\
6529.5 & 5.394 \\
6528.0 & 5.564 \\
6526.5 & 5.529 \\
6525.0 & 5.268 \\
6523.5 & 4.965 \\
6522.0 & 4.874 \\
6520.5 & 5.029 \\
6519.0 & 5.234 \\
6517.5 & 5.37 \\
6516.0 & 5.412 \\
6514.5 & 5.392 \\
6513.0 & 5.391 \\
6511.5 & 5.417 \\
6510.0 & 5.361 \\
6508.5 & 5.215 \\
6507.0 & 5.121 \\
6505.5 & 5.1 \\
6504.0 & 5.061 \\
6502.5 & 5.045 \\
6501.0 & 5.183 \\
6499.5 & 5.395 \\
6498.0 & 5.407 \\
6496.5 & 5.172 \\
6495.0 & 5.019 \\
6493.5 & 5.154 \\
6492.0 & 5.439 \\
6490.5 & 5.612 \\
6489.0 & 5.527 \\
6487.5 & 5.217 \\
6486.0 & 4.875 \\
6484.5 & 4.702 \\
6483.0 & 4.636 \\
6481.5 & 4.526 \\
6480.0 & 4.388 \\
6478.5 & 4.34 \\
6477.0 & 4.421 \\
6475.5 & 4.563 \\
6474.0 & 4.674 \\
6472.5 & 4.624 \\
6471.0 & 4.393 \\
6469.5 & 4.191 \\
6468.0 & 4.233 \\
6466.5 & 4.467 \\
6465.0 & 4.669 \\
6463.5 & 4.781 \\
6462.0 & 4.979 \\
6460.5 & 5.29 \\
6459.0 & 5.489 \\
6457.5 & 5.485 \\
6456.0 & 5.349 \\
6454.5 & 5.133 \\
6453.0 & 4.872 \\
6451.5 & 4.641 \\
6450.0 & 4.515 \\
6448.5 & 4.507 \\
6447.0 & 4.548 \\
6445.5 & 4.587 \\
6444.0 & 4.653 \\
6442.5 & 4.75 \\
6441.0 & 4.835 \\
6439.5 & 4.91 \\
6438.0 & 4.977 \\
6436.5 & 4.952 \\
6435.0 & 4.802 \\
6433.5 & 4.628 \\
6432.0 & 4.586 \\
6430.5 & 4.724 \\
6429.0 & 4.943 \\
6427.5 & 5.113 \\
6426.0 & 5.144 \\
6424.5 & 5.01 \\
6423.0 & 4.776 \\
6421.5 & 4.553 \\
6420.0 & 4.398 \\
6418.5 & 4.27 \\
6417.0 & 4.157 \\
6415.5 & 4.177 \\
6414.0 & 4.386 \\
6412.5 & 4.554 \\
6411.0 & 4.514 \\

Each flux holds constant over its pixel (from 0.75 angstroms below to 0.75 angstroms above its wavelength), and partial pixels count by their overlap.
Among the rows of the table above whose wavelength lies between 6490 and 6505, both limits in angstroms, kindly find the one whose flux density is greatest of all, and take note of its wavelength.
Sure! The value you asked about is 6490.5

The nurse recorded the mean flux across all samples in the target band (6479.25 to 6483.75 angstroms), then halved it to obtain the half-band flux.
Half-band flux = 2.26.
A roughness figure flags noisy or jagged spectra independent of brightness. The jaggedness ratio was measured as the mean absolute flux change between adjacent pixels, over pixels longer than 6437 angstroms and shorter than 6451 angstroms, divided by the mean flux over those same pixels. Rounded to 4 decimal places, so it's 0.0127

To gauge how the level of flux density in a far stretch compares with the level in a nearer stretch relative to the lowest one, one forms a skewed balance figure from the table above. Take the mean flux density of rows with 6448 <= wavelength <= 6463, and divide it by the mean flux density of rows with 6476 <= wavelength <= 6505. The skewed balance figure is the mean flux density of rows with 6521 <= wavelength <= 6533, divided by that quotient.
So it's 5.18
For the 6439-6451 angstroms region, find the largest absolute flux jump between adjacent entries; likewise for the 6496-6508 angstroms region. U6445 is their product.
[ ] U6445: 0.023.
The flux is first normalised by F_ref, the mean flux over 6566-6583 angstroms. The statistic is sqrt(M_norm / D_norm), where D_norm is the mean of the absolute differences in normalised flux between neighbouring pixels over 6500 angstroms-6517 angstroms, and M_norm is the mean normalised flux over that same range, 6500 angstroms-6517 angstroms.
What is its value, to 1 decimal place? 9.7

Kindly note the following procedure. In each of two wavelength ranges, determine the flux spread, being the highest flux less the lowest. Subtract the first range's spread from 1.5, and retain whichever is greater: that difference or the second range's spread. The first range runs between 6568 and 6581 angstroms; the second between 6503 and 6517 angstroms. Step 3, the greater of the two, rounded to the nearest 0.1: 1.2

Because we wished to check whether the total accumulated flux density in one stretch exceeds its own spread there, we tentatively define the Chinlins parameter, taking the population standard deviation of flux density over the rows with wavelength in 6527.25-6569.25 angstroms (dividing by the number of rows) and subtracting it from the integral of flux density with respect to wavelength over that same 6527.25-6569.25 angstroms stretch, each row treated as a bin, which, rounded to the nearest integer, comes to 212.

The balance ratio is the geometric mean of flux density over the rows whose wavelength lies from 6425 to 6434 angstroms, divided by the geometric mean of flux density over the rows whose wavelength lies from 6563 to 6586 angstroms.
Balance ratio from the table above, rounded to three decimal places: 0.993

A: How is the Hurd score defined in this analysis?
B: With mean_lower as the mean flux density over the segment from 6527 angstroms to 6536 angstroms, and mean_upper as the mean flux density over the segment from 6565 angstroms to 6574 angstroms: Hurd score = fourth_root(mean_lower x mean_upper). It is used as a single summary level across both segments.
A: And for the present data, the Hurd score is 2.23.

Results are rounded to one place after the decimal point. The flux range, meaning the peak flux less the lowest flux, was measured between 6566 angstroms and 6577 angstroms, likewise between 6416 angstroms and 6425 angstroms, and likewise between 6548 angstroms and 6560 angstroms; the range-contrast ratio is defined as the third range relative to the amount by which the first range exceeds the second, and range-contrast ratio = -1.1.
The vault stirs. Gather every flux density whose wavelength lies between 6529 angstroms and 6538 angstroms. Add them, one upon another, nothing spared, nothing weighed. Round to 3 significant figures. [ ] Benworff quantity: 29.3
